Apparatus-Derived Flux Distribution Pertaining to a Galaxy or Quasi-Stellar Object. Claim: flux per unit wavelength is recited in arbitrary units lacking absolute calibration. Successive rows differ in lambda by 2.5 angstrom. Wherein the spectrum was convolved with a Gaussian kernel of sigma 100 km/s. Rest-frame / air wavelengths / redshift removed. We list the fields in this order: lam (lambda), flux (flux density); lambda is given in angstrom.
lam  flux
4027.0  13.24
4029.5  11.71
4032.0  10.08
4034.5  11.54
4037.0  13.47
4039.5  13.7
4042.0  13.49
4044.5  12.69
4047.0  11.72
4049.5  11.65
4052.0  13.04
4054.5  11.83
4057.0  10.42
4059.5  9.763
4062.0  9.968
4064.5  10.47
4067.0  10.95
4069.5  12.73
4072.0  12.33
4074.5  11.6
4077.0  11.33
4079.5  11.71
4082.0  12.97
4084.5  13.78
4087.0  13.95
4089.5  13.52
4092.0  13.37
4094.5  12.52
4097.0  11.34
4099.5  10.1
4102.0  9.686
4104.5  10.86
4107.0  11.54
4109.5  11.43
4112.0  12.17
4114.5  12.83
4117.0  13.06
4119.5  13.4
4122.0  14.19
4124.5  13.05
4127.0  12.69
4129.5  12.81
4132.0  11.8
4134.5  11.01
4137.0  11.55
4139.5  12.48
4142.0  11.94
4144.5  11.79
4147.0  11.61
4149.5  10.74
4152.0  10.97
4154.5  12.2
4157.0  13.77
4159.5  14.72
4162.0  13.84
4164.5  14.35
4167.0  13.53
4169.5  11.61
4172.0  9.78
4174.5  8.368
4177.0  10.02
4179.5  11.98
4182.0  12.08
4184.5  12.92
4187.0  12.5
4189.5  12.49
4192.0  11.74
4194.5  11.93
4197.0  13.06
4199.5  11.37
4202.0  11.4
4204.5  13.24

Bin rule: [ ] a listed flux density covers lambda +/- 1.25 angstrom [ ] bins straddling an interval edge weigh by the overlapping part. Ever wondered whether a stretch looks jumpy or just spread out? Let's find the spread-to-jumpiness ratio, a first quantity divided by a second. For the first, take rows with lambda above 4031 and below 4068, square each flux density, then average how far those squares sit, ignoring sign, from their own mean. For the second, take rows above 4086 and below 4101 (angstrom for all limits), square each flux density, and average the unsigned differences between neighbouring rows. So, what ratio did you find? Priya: 1.42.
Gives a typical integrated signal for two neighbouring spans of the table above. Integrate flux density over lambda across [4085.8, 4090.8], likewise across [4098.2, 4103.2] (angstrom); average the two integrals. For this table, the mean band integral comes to 59.1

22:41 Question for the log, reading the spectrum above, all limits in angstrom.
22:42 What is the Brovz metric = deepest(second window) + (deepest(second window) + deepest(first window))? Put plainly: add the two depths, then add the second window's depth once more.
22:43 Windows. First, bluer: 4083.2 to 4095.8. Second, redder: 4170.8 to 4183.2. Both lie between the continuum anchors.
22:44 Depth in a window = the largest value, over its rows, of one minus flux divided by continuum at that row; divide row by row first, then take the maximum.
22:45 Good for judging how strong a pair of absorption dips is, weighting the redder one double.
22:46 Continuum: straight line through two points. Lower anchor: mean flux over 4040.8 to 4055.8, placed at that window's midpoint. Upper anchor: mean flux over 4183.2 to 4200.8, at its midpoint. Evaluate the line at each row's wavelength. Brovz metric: 0.63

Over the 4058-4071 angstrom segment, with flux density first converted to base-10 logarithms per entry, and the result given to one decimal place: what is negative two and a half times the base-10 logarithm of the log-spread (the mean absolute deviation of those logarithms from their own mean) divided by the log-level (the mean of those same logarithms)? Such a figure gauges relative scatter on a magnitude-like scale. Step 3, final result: 3.7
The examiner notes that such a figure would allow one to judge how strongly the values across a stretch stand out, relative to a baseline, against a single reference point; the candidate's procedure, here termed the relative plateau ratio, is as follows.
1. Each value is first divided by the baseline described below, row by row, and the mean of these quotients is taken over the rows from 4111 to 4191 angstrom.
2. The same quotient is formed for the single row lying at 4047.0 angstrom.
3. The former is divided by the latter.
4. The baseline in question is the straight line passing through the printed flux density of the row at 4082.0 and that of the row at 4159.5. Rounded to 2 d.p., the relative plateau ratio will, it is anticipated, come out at 0.88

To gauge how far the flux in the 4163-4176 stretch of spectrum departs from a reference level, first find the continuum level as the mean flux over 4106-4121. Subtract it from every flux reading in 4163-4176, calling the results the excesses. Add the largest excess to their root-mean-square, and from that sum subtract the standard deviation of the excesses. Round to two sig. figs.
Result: 2.1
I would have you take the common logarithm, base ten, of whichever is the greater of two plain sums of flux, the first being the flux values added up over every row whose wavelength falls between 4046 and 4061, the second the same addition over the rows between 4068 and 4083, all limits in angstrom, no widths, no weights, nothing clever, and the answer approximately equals 1.86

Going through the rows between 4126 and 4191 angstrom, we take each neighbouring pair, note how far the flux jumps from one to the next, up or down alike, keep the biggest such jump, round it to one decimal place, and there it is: 2.0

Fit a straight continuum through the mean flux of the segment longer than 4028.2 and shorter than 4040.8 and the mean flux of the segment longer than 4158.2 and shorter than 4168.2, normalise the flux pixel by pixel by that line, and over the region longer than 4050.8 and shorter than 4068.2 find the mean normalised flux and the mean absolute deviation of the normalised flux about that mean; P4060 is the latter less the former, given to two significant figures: -0.80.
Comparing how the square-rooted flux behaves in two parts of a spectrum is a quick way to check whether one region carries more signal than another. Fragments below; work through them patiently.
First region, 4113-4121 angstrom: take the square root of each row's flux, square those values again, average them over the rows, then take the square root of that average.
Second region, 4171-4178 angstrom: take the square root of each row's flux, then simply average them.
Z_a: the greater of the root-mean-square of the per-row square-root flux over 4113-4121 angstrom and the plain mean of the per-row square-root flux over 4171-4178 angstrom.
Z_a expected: 3.62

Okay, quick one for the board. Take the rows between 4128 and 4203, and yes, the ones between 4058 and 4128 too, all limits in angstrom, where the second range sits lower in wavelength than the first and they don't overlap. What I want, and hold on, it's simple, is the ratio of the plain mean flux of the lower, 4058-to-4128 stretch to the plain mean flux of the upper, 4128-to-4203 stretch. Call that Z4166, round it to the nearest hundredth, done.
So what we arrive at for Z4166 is 1.00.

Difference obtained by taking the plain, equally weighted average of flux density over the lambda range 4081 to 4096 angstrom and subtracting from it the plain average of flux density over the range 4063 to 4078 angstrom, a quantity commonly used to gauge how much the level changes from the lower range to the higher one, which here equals 1.8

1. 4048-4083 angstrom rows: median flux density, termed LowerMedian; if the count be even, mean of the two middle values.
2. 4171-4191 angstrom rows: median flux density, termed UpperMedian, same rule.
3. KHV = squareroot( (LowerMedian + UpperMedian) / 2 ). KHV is 3.44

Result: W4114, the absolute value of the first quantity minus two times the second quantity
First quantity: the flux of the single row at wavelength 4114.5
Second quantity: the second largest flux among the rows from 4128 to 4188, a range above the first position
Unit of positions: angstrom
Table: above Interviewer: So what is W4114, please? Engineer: 15.9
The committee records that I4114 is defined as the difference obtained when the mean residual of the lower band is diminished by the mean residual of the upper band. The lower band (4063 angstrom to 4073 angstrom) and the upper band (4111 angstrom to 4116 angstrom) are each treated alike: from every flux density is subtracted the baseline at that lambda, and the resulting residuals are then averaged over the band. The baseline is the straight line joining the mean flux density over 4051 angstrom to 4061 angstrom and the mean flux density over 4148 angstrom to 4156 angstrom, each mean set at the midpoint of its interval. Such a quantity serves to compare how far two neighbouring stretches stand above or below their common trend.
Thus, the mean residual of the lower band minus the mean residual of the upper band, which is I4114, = -0.9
